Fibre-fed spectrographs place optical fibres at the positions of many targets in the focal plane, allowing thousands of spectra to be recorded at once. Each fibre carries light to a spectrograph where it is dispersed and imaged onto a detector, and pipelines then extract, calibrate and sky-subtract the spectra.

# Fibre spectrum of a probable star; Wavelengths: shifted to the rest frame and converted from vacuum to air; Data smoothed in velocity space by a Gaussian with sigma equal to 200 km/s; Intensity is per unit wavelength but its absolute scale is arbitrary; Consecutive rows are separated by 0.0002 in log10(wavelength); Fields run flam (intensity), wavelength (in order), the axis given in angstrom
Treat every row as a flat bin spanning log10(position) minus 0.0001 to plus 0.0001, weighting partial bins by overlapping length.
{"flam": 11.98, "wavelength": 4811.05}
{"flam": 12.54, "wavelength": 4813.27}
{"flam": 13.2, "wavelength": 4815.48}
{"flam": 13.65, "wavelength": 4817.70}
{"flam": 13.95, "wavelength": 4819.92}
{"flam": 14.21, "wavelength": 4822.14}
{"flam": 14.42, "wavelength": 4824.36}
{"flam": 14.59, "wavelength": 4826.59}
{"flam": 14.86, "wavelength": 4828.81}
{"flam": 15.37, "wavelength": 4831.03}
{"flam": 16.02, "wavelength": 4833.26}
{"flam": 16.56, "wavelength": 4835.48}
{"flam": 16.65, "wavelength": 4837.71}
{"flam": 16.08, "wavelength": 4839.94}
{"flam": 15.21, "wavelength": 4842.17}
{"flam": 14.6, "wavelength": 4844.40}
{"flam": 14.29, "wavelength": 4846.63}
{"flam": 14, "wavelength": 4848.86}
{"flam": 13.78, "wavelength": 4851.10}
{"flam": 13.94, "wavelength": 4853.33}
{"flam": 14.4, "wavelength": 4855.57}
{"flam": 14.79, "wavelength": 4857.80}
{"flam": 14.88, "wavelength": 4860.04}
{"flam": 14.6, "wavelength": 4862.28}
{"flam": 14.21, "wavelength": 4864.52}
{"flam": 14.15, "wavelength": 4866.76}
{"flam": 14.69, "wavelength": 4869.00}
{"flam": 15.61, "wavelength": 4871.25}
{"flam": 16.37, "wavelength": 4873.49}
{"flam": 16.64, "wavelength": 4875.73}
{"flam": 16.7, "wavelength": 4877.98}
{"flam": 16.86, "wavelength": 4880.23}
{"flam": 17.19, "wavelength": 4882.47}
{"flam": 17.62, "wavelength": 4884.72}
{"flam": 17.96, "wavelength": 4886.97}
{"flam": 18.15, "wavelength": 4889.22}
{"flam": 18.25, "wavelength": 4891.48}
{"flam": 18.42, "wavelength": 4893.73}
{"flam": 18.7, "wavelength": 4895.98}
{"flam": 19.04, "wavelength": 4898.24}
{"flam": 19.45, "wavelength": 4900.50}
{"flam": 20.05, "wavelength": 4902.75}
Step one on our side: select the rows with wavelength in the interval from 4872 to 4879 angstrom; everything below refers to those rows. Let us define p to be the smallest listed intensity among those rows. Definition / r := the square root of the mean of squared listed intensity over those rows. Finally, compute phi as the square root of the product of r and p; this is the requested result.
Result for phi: 16.5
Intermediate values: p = 16.37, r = 16.6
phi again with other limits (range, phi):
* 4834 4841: 16.3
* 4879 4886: 17.0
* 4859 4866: 14.4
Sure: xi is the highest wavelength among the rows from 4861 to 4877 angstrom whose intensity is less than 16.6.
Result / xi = 4873.49 angstrom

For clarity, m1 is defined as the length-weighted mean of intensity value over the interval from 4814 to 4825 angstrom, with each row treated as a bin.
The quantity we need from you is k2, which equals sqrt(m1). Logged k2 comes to 3.72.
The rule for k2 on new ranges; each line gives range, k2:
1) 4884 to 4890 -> 4.23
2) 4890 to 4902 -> 4.33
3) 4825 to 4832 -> 3.86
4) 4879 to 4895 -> 4.22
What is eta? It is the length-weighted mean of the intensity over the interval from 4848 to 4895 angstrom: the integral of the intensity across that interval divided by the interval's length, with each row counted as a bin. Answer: 15.9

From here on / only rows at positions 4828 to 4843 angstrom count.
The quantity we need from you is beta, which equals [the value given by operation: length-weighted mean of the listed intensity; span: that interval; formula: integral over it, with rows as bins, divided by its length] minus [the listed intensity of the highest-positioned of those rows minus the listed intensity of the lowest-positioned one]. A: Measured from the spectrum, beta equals 15.5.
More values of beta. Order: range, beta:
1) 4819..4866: 14.6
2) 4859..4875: 13.5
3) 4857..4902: 12.1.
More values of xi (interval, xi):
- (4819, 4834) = 4833.26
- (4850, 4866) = 4864.52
